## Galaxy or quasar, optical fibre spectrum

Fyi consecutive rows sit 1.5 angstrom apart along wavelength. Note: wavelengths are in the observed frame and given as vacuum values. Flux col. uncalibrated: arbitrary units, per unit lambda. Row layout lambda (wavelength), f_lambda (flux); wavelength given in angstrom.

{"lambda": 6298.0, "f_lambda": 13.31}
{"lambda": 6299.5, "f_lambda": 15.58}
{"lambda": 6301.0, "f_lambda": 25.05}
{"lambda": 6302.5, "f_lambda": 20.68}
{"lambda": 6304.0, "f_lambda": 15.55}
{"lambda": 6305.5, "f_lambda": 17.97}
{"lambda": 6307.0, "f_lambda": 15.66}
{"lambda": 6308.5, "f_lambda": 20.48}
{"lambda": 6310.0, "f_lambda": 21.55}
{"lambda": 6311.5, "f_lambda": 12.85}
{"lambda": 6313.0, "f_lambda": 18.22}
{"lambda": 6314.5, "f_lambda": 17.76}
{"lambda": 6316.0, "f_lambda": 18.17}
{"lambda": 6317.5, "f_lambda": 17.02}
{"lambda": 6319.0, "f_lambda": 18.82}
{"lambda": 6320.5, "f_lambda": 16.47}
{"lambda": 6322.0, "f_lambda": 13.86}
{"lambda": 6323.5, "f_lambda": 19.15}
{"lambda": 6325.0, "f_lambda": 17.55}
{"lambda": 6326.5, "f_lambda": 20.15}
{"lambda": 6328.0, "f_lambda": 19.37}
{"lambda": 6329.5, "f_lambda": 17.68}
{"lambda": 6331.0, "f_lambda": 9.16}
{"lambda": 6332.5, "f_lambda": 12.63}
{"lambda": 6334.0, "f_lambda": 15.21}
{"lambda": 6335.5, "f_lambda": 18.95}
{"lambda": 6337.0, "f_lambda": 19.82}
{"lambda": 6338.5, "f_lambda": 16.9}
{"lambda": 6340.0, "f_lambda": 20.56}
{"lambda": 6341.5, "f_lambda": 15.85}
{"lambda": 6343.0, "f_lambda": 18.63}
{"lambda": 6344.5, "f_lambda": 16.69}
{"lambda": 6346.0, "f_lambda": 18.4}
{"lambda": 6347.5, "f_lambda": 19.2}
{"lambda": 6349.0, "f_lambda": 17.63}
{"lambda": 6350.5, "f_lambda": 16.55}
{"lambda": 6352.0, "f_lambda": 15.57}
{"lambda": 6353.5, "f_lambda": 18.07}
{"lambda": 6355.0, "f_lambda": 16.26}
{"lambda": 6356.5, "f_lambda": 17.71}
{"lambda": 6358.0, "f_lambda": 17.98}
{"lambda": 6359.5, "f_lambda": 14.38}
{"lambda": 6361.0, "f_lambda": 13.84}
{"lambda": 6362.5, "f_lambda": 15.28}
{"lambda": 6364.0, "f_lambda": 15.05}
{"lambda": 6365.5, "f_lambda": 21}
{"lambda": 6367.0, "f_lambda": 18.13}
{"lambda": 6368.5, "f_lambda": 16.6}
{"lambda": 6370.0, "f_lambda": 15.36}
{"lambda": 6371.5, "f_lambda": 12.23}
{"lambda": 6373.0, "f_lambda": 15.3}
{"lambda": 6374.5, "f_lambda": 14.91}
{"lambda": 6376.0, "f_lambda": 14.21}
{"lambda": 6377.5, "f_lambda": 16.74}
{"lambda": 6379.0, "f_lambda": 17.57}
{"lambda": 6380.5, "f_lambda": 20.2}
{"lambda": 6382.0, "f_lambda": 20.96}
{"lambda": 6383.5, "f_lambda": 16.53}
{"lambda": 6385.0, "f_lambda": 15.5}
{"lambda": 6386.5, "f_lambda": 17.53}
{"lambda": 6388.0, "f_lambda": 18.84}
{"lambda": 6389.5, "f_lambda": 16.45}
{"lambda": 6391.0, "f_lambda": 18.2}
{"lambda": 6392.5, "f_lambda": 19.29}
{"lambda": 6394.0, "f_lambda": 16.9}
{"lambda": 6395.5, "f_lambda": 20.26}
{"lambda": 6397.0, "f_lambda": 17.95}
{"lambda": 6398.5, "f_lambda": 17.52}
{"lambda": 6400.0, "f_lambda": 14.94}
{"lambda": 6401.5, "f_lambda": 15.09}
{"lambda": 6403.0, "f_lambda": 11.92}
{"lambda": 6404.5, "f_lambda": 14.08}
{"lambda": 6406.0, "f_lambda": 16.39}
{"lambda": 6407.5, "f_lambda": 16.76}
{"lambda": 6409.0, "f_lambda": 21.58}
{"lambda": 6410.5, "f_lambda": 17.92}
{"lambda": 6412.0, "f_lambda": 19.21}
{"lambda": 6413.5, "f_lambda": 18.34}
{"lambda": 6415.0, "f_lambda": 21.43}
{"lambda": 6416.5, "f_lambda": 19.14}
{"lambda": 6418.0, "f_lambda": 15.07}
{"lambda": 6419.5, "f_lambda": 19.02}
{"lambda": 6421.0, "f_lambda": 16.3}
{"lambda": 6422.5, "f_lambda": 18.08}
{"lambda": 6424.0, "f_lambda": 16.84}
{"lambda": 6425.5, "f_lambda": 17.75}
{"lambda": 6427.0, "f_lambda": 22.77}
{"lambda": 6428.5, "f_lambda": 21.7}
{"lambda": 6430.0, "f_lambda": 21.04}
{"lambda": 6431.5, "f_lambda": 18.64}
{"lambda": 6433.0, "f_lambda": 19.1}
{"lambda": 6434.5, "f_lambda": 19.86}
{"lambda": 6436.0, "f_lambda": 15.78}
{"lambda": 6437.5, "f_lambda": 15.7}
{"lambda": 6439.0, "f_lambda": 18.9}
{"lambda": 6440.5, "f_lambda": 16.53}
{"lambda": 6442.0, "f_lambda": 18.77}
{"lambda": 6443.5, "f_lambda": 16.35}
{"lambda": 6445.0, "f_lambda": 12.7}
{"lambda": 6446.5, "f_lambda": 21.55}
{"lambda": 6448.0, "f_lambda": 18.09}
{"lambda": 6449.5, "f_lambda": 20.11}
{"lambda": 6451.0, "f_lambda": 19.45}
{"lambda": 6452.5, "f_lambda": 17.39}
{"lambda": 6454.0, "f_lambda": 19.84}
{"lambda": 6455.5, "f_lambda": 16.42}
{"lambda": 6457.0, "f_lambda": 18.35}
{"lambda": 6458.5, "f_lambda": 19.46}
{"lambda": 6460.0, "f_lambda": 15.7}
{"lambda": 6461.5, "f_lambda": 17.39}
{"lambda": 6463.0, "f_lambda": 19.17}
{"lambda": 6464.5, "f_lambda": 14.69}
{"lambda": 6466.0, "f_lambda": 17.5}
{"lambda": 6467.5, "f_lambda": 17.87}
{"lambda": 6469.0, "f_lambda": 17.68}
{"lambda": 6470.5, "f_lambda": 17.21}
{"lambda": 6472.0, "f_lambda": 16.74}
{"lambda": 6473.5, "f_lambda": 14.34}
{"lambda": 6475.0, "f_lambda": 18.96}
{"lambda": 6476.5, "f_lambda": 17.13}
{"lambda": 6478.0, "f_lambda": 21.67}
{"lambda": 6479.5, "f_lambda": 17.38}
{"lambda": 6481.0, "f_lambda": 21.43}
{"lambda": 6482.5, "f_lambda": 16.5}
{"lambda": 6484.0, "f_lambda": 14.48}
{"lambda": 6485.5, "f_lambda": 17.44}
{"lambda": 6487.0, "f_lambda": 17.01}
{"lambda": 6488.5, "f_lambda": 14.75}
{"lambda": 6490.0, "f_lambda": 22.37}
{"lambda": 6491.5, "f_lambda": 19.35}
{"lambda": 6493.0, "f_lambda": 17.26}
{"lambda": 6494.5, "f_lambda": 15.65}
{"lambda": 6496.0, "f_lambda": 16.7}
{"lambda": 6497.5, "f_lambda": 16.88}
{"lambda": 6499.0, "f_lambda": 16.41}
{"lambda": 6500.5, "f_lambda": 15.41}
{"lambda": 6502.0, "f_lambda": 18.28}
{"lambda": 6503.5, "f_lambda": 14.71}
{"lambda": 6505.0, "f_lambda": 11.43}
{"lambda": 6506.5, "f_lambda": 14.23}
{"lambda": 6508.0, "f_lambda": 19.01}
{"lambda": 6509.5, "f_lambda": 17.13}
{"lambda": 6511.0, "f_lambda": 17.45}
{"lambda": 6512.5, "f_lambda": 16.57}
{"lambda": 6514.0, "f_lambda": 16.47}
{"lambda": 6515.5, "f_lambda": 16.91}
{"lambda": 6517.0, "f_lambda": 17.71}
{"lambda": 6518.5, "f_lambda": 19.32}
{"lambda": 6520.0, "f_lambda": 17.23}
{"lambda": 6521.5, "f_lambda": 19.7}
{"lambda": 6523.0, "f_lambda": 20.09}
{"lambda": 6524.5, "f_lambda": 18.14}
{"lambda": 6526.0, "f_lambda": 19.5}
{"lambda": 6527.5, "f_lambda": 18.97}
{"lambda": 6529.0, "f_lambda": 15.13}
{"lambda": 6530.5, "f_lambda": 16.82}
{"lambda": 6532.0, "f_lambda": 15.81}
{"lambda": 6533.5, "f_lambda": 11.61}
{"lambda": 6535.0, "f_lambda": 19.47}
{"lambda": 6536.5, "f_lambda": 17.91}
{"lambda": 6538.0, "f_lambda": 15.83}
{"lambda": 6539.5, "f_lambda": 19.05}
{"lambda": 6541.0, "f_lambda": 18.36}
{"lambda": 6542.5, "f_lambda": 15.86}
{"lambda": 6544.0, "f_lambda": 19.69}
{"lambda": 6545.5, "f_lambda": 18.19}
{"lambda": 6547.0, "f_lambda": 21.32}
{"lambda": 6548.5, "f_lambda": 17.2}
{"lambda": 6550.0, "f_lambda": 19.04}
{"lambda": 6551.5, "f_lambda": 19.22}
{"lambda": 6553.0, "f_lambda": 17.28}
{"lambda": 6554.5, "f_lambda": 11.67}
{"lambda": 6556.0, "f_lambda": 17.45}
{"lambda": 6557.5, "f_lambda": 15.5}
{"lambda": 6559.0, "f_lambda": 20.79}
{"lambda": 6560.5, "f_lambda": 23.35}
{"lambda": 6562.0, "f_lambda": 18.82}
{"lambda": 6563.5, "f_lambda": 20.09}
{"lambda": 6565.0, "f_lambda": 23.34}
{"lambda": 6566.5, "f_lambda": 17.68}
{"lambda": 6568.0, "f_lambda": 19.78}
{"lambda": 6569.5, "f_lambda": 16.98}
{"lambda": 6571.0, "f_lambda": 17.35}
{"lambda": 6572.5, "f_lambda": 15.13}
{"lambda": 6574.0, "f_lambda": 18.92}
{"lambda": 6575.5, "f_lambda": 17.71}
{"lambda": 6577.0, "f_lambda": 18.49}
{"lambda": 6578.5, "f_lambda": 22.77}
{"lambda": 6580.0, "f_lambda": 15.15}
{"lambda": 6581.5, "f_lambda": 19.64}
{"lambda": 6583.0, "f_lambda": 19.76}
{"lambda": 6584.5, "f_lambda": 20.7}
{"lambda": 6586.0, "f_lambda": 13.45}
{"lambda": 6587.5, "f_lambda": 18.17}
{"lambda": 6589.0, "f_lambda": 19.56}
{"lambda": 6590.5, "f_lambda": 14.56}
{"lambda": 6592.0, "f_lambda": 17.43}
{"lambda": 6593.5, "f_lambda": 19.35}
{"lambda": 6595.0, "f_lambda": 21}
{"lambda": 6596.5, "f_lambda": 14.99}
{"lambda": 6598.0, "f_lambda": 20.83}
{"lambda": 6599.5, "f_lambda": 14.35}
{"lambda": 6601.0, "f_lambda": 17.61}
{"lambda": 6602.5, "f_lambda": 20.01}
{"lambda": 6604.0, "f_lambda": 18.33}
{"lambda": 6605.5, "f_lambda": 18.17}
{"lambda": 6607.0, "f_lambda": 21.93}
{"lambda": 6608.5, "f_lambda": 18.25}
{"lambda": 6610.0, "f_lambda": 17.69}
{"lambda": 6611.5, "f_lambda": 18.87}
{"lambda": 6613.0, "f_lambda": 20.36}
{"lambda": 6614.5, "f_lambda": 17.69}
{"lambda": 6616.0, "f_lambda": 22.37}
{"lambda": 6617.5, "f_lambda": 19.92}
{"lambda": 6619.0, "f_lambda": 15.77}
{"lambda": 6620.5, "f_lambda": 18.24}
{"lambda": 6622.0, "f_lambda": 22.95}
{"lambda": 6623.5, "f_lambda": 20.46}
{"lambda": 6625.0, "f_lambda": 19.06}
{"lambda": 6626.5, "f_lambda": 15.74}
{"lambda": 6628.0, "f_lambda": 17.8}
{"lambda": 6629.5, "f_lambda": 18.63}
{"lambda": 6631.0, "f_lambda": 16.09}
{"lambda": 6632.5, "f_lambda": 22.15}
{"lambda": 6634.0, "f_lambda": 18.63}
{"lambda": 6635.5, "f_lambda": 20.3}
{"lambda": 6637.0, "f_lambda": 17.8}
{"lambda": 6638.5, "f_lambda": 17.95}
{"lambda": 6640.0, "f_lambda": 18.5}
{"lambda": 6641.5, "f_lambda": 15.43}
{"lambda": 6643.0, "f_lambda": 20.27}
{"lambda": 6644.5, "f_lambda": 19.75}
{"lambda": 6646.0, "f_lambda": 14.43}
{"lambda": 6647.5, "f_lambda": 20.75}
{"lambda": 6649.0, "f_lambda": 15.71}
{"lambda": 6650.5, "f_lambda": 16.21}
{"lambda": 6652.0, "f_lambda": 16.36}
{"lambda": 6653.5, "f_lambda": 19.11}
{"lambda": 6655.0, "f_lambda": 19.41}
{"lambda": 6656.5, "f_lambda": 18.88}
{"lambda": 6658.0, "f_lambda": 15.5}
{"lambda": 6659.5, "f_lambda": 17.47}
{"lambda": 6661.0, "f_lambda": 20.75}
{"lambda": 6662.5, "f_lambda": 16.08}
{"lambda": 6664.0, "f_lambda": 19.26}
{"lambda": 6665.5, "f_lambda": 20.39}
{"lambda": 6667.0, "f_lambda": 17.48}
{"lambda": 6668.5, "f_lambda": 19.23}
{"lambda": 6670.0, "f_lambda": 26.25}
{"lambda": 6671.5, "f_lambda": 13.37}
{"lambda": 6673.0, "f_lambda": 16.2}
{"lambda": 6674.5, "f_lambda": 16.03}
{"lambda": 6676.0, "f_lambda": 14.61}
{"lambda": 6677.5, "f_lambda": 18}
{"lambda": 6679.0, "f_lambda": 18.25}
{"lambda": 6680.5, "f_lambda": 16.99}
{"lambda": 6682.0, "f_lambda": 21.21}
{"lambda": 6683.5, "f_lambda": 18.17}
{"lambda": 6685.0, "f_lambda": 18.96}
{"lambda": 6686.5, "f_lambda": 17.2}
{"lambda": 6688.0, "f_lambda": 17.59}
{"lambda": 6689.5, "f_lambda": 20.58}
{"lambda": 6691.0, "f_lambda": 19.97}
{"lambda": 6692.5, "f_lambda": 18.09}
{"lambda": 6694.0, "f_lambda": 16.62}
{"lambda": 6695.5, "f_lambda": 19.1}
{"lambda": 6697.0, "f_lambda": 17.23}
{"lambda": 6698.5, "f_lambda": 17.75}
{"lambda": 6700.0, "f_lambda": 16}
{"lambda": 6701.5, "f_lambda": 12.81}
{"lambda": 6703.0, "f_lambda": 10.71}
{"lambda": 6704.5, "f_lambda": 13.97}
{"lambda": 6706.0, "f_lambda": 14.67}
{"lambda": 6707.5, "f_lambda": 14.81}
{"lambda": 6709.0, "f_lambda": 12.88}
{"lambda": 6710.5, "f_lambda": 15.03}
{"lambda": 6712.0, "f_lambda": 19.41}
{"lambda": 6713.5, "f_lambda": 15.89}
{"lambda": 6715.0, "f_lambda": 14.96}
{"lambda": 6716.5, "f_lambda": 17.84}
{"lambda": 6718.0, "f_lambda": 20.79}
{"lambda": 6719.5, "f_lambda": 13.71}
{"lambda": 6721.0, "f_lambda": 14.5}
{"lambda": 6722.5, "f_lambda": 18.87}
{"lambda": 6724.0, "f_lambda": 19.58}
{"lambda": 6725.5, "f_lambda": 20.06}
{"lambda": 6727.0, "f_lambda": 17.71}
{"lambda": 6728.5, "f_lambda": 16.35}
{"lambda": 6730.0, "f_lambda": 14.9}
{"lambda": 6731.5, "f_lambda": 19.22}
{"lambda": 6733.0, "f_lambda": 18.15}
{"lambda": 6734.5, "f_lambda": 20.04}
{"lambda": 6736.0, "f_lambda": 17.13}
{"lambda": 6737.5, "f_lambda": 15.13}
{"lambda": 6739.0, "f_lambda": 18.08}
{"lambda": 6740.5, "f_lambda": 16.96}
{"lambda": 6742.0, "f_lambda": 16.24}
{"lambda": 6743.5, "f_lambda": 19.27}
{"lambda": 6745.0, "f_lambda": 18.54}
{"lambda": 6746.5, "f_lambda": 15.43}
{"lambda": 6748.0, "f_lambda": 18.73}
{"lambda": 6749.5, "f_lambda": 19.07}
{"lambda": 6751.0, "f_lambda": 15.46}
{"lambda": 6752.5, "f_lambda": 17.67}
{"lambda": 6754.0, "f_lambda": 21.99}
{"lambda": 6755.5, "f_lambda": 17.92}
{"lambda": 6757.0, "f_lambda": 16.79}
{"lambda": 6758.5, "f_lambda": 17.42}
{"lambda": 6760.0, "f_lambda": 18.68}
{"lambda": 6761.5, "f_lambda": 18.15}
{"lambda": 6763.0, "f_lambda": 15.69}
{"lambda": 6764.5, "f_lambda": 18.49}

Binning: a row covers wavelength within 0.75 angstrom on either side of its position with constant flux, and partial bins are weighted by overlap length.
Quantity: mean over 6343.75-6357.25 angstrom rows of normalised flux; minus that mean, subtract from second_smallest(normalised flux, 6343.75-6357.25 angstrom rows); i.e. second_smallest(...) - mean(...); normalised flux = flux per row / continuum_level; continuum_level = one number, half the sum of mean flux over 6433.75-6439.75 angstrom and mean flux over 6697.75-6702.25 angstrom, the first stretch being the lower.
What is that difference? -0.065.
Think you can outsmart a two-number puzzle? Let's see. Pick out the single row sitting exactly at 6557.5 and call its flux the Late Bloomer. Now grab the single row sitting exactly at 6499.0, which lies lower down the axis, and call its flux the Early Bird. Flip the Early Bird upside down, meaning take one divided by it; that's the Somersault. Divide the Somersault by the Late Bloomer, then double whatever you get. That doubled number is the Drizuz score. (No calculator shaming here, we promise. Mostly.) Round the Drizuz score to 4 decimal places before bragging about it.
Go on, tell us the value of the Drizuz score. 0.0079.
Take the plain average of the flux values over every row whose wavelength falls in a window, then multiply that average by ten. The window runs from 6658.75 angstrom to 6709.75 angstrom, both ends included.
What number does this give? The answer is 173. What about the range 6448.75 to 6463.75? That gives 183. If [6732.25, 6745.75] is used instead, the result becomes 177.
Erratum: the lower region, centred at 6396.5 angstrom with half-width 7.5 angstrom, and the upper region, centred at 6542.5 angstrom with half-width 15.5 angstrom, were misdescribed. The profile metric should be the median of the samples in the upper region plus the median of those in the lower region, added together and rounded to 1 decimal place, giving 34.7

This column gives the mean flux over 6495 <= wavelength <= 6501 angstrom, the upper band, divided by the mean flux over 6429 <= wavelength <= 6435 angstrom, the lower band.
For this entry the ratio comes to 0.83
